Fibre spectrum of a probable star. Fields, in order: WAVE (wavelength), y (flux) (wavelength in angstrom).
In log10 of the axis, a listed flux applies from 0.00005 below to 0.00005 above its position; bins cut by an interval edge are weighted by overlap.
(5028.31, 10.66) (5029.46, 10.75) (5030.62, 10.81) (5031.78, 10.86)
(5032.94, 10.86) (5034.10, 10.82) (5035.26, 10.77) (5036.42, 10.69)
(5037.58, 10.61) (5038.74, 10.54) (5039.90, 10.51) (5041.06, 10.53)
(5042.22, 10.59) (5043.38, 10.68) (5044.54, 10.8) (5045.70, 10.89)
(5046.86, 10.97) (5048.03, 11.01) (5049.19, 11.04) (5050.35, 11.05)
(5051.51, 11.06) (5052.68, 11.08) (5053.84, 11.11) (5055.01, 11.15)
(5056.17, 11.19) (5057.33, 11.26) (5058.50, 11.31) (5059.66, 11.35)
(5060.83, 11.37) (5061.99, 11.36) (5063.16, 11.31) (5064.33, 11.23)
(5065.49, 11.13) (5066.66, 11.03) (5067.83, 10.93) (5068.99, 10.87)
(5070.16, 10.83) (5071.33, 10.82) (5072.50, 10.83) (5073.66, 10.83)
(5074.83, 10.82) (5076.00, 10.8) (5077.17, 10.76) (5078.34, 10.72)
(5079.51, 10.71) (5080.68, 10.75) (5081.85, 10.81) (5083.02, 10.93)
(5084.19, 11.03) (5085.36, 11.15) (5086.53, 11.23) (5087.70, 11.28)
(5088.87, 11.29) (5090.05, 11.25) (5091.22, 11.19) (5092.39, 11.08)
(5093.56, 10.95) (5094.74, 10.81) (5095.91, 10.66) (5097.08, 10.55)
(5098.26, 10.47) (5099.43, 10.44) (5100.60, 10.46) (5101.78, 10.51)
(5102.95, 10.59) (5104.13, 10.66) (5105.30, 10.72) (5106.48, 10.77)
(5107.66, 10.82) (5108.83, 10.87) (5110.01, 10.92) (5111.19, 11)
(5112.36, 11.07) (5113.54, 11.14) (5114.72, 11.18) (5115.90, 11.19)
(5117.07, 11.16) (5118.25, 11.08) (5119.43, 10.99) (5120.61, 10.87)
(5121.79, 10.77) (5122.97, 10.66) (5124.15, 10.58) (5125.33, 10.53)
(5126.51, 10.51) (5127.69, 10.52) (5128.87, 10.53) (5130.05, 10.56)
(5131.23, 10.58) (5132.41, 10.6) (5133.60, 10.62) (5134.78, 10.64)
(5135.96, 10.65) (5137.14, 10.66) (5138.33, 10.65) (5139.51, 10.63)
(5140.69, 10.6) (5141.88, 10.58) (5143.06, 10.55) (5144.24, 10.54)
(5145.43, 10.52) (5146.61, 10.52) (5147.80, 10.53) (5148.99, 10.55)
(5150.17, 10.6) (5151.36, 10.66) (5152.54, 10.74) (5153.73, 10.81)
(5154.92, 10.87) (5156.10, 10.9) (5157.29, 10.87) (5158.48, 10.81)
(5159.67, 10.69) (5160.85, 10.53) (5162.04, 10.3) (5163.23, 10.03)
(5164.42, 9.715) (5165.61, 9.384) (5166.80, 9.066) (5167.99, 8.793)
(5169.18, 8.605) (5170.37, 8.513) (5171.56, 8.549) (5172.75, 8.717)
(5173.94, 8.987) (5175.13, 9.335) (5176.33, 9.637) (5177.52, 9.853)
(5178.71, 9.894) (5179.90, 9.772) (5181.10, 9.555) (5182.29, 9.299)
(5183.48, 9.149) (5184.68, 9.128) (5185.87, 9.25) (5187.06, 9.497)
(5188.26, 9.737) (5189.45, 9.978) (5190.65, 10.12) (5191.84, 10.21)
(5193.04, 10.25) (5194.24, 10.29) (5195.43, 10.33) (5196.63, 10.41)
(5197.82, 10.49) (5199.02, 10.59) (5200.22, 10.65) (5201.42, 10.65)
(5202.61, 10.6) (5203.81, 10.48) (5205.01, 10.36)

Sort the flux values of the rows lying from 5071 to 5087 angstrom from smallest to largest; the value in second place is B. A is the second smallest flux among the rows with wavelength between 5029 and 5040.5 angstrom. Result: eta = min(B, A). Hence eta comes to 10.5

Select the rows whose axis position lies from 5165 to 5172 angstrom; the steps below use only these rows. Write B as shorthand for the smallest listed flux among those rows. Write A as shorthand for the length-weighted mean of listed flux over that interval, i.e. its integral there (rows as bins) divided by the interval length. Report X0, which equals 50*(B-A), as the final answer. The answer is -15.6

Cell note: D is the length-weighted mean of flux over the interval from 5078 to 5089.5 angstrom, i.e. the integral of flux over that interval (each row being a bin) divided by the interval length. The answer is 11.0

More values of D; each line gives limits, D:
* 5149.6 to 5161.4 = 10.8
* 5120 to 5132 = 10.6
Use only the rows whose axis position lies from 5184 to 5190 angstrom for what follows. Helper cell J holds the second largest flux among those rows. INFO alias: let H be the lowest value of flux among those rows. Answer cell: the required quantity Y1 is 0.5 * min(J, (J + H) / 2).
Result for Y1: 4.72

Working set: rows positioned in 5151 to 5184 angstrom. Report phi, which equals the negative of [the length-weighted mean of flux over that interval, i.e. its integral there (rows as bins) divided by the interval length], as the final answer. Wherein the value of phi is -9.8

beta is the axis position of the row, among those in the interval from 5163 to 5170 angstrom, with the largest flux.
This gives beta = 5163.23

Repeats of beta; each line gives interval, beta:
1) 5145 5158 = 5156.10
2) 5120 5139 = 5120.61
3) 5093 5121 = 5115.90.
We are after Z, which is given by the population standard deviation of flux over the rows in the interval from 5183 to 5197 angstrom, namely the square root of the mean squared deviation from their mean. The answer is 0.468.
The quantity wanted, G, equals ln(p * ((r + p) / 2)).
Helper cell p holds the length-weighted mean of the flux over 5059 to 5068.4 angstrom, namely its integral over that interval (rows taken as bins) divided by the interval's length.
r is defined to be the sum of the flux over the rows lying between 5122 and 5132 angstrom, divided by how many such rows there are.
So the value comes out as 4.80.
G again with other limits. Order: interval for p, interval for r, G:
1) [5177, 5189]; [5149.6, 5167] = 4.55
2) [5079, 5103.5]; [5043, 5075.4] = 4.78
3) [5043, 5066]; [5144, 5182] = 4.76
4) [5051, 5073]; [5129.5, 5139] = 4.79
